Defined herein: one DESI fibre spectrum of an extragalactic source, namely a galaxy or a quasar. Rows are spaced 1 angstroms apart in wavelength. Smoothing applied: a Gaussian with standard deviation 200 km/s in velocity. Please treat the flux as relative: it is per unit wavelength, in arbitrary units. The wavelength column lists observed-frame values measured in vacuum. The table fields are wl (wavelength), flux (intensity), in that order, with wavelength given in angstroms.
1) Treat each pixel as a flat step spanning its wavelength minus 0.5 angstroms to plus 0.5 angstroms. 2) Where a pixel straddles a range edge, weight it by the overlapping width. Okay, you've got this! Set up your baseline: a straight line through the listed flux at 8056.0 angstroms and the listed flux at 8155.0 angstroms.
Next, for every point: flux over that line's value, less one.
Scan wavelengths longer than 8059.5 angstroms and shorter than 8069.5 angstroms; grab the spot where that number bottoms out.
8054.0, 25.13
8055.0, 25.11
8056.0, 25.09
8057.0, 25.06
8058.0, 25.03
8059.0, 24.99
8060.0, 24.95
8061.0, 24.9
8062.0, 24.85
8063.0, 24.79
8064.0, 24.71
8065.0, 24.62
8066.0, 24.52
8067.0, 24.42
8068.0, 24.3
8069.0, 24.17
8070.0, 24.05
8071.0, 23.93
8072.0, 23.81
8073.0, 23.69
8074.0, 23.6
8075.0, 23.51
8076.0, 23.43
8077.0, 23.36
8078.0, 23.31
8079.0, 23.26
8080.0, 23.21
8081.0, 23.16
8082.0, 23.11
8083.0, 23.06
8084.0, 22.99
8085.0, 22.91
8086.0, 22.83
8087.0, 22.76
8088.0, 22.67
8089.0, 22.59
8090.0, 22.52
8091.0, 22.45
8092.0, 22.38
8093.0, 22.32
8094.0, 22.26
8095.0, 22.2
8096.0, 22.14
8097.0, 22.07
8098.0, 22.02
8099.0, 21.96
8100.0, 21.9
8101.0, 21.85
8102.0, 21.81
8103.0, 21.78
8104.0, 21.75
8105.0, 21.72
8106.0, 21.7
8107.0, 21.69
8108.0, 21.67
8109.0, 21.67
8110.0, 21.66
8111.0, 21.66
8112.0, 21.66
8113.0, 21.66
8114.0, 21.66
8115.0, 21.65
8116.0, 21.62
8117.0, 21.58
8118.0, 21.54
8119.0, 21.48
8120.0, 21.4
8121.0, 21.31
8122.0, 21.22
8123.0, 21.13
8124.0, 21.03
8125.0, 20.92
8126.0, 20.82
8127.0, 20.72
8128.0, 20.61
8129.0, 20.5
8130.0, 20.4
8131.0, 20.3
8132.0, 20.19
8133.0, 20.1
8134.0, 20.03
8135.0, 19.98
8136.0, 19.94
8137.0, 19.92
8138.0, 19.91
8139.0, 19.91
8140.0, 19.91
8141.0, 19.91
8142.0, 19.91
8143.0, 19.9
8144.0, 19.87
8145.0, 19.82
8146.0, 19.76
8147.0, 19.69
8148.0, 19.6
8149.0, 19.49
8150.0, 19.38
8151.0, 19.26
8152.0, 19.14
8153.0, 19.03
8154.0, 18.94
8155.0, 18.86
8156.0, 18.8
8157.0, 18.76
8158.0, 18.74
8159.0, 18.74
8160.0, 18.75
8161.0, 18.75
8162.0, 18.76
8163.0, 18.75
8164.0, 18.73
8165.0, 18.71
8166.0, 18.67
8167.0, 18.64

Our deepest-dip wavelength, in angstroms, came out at 8069.0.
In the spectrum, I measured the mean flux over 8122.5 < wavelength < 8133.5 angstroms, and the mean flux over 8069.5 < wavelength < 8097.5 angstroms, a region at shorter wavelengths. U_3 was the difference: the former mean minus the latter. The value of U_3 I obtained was -2.37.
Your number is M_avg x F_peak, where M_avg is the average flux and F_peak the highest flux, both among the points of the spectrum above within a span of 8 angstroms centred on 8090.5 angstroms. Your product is 512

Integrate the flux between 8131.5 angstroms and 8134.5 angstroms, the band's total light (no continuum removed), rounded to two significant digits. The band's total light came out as 60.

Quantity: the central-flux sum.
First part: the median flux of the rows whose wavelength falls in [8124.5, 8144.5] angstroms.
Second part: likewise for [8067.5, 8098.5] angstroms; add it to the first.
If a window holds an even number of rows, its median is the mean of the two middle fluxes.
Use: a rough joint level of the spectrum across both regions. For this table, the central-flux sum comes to 43.1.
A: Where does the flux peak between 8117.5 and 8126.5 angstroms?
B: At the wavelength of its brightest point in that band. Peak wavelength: 8118.0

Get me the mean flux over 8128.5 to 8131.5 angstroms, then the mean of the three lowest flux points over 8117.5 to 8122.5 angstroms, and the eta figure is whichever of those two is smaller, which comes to 20.4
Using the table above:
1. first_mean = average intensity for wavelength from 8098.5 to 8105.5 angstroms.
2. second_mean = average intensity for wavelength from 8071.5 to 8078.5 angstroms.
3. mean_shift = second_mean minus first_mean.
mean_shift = 1.7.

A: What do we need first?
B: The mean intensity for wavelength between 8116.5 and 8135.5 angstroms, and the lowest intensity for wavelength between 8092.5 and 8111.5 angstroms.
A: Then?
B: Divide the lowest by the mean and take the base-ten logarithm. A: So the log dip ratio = 0.018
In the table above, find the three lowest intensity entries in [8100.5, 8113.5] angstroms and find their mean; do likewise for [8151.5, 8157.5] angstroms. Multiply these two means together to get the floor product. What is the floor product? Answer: 407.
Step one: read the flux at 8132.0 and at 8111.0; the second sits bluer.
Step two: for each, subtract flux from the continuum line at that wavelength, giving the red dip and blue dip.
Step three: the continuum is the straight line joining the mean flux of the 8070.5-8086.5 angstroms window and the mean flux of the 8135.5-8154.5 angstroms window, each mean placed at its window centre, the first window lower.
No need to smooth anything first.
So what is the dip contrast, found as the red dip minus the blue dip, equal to 0.31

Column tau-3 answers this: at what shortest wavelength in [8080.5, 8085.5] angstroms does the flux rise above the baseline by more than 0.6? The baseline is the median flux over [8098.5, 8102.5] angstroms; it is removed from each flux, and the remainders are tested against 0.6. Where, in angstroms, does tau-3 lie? 8081.0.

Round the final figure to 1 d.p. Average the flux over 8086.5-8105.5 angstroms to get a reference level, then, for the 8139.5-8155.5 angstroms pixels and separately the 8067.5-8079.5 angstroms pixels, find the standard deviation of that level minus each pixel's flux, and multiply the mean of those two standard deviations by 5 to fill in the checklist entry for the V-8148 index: 1.8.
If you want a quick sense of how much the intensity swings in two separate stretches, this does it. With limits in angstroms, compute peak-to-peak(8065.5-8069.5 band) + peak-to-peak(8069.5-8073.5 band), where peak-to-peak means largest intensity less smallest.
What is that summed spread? 0.7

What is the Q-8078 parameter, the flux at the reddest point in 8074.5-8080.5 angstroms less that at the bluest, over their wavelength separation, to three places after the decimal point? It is -0.060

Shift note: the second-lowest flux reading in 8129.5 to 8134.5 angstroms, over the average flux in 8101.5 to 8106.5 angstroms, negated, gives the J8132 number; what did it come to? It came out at -0.924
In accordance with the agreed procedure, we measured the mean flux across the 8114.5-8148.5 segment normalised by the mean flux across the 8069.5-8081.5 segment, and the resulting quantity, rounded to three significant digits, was 0.871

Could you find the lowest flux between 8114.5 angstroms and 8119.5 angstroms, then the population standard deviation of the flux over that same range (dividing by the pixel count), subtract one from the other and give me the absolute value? 21.4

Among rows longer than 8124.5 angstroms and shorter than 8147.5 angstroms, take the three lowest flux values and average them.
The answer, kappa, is 19.8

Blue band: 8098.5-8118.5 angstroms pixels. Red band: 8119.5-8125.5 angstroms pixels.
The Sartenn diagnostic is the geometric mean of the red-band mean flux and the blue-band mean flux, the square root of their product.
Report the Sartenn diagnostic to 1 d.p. 21.4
